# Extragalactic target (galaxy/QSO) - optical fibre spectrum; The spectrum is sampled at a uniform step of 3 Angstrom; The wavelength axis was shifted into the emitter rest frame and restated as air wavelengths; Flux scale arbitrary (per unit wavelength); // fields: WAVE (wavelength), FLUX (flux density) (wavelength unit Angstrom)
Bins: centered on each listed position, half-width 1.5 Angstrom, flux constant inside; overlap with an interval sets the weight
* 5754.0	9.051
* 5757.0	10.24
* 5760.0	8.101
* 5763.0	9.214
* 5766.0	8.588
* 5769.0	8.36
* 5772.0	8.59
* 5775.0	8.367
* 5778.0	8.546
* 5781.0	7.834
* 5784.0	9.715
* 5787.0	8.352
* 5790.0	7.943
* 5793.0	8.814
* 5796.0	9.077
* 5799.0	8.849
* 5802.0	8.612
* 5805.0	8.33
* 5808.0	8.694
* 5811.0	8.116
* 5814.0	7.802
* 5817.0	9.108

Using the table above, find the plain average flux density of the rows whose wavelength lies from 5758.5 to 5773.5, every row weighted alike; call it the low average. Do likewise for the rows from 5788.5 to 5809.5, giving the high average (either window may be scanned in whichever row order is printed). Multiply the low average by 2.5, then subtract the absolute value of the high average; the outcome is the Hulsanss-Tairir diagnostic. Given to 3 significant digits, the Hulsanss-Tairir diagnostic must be 12.8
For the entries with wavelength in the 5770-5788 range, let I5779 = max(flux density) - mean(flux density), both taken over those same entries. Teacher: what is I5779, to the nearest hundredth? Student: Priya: 1.15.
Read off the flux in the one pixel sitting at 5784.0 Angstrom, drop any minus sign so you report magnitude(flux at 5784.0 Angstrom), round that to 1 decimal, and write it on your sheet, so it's 9.7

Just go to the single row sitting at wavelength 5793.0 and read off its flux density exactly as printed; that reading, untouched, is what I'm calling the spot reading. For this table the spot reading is 8.814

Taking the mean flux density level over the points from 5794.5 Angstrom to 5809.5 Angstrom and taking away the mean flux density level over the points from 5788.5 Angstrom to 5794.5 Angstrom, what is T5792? 0.33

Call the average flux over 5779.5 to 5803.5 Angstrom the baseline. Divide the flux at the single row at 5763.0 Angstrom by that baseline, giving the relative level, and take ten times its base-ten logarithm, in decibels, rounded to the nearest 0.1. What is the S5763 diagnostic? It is 0.3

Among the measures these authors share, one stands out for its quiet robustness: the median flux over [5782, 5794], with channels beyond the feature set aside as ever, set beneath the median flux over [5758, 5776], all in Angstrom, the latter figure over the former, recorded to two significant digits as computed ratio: 0.99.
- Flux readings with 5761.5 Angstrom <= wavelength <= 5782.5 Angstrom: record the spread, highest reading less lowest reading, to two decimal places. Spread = 1.38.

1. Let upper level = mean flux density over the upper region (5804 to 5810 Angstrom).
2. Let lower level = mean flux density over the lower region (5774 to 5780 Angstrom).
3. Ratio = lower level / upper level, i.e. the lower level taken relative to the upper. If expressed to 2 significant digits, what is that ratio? 0.99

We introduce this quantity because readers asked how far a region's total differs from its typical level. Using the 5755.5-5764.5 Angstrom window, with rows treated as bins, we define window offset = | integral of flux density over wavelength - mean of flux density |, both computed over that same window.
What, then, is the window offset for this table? 73.5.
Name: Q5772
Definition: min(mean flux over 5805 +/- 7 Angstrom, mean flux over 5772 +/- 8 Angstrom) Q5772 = 8.49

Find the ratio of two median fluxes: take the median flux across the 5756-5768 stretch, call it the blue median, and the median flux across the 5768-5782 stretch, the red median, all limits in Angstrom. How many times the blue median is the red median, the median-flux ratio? 0.94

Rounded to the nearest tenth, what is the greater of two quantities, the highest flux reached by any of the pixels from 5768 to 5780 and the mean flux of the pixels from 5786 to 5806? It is 8.6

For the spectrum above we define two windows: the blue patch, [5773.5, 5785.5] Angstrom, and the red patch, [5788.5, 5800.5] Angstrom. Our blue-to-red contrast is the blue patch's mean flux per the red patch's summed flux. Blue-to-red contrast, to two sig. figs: 0.25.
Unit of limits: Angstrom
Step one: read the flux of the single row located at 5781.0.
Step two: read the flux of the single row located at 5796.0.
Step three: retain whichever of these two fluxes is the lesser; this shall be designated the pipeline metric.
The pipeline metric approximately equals 7.8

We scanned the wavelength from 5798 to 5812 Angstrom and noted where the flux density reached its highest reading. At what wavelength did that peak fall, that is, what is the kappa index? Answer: 5799.0 Angstrom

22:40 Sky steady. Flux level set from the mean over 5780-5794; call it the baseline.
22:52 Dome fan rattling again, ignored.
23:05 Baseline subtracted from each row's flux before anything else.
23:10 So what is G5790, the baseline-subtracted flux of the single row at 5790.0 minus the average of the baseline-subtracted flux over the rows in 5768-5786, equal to -0.6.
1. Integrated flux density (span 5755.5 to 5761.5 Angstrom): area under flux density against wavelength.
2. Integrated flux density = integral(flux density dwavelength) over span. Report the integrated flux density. 55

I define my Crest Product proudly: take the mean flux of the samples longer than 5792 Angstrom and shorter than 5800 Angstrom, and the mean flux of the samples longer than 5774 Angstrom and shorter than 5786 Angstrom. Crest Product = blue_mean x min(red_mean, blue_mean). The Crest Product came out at 74.2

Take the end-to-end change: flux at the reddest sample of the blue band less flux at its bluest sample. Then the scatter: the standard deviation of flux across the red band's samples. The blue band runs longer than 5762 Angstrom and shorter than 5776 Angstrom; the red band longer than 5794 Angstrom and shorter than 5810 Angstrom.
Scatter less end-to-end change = 1.1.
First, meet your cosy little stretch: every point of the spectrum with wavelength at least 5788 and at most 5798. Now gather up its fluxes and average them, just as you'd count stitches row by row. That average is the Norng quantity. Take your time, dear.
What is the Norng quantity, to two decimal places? 8.61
